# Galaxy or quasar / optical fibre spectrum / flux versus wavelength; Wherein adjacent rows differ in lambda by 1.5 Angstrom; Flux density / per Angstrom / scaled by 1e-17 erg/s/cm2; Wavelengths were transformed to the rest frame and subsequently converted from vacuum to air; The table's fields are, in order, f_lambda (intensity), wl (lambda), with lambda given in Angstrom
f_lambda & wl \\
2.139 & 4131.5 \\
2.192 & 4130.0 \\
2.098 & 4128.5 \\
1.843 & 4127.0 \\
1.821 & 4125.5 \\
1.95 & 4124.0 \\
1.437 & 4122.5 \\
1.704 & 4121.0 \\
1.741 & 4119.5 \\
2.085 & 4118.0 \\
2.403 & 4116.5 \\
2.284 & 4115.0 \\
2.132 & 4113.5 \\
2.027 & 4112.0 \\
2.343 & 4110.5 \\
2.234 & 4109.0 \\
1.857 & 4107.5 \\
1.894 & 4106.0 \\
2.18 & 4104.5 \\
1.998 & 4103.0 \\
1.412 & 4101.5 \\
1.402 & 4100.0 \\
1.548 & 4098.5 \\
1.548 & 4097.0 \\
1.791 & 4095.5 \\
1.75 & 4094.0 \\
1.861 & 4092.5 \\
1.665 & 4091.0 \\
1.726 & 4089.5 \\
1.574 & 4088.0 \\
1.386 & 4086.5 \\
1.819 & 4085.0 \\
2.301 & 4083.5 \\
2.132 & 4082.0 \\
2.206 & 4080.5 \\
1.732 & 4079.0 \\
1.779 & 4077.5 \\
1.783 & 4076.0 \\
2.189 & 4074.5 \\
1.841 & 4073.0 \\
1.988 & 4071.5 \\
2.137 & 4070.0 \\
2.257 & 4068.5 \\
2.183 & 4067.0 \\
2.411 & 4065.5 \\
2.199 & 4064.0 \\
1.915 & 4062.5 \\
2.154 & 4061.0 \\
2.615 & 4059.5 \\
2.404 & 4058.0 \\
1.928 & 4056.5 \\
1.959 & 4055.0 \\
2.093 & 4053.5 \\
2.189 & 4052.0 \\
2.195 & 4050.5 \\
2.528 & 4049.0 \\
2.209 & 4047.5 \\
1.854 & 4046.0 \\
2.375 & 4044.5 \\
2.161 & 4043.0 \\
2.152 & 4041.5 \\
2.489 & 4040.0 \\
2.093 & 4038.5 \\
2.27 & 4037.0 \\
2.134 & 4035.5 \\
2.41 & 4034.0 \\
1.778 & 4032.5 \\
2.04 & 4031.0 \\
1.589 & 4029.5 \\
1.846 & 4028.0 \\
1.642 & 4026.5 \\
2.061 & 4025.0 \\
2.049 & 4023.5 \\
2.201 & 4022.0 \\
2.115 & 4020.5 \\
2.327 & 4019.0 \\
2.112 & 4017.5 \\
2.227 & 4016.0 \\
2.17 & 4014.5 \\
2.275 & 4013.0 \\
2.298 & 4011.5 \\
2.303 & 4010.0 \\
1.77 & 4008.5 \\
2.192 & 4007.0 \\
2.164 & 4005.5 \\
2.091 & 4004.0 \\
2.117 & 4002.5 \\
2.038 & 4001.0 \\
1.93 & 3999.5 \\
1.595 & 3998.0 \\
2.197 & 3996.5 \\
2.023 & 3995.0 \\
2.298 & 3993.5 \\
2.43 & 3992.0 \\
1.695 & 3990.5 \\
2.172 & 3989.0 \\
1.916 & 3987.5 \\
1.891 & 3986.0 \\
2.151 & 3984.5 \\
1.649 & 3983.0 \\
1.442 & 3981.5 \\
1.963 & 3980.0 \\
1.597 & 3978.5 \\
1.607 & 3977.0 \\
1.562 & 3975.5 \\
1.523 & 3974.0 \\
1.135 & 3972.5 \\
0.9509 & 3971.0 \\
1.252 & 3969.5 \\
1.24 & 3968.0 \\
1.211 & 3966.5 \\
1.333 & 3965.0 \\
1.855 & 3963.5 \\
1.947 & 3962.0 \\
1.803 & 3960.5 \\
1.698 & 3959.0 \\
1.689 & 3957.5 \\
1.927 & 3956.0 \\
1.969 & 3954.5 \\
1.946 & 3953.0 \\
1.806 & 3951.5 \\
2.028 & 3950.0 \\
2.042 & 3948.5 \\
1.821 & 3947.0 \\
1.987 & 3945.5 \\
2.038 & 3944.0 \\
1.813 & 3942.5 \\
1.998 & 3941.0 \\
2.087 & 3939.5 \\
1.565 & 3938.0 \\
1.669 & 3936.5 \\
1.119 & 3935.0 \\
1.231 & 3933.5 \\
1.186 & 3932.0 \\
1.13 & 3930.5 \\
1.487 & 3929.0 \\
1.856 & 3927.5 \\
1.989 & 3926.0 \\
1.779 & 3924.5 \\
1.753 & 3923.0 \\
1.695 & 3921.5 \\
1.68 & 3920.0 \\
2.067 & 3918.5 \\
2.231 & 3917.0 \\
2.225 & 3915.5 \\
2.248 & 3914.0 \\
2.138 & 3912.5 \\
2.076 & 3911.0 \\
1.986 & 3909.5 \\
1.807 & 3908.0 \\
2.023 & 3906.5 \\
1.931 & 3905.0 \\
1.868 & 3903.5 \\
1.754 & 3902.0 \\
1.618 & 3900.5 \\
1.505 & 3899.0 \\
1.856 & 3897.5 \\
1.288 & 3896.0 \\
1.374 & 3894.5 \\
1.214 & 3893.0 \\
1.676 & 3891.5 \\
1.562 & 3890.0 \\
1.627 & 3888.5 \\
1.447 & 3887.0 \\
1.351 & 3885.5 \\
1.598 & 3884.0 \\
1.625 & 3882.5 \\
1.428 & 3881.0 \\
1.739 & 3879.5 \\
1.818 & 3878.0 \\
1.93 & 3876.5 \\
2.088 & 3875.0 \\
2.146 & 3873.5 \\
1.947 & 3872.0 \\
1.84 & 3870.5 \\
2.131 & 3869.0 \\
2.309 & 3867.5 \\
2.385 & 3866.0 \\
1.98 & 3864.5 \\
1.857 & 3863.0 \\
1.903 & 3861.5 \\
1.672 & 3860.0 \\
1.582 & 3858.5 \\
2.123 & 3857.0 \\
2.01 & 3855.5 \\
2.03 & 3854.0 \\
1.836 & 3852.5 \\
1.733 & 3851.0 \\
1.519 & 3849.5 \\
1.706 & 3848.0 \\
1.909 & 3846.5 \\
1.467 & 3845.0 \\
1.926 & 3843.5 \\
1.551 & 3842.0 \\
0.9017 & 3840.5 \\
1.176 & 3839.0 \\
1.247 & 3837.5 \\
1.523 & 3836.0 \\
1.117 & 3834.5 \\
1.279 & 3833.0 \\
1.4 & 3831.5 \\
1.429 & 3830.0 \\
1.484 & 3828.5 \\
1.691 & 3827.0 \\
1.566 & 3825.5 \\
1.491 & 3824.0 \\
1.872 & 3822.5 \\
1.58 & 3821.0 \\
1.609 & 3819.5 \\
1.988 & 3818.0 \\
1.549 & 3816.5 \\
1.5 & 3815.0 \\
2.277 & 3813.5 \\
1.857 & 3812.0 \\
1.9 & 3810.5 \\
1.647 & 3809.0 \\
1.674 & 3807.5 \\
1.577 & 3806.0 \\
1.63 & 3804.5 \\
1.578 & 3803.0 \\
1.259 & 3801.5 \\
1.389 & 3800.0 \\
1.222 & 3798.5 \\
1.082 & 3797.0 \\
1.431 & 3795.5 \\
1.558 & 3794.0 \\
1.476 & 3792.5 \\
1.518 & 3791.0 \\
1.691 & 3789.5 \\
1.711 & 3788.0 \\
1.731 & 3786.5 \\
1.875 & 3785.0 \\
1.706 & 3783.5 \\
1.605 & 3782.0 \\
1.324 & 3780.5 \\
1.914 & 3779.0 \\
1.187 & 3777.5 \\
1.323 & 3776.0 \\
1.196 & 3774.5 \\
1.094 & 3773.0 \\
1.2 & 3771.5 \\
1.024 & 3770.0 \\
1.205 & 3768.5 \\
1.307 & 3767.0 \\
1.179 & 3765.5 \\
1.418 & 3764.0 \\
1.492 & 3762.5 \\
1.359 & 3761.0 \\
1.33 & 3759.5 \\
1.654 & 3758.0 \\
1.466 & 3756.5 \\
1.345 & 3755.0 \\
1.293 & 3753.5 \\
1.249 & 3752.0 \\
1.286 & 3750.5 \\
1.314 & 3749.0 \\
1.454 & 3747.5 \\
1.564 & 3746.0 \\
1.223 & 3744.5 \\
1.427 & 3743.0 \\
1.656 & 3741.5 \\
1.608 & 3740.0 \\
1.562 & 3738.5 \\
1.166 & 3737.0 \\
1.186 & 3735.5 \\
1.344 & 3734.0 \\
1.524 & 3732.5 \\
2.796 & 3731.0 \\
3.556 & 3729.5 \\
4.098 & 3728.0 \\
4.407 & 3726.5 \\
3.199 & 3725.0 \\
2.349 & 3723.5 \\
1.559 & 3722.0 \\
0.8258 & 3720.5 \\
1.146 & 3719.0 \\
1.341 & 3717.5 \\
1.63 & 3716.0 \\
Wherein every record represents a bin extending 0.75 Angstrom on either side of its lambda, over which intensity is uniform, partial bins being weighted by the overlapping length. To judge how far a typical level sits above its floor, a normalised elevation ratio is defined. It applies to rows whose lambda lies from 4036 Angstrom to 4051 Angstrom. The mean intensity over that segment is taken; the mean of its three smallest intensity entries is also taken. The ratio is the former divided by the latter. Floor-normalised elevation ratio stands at 1.10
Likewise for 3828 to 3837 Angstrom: 1.08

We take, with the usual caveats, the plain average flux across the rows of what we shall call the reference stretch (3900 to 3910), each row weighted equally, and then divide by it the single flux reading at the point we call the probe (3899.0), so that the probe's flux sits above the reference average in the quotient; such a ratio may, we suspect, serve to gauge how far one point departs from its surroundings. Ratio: 0.81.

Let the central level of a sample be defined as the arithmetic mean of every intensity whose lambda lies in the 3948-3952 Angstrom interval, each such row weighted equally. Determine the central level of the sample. 1.96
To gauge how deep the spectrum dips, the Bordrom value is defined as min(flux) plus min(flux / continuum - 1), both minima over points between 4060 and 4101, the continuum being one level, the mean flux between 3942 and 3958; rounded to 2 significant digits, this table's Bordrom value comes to 1.1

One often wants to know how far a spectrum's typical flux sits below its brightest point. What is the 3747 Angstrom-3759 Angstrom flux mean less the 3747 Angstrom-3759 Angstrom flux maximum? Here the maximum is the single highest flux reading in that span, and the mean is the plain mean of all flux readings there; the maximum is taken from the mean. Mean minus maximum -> -0.27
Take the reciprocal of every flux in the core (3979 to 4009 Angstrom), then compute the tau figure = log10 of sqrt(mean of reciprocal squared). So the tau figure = -0.29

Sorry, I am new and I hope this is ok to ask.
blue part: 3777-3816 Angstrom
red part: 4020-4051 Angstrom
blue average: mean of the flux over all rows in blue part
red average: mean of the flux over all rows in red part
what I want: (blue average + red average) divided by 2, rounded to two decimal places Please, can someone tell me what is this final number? 1.85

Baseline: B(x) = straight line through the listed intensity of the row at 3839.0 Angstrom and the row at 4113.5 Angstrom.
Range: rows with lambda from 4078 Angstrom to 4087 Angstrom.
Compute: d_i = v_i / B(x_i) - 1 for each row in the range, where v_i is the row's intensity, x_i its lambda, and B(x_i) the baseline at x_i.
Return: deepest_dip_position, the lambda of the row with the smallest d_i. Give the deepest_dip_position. 4086.5 Angstrom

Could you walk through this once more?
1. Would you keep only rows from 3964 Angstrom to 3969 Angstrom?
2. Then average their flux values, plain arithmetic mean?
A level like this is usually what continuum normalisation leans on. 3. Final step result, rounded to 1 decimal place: 1.3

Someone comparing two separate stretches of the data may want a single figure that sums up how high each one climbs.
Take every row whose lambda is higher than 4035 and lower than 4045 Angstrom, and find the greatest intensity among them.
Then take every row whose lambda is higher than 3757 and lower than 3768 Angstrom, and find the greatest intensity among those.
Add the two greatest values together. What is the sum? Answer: 4.14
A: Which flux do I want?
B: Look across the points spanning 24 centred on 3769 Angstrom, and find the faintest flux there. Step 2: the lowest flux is 1.024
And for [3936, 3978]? 0.9509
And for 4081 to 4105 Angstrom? 1.386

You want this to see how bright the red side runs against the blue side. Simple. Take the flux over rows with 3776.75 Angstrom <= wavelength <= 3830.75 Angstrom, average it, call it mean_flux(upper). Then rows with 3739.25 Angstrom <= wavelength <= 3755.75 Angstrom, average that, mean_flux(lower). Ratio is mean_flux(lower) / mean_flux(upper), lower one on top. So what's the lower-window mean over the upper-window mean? 0.88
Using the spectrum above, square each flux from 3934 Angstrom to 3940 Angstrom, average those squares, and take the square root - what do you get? 1.65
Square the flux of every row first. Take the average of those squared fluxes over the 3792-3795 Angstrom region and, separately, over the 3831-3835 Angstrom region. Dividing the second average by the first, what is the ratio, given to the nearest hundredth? 0.70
